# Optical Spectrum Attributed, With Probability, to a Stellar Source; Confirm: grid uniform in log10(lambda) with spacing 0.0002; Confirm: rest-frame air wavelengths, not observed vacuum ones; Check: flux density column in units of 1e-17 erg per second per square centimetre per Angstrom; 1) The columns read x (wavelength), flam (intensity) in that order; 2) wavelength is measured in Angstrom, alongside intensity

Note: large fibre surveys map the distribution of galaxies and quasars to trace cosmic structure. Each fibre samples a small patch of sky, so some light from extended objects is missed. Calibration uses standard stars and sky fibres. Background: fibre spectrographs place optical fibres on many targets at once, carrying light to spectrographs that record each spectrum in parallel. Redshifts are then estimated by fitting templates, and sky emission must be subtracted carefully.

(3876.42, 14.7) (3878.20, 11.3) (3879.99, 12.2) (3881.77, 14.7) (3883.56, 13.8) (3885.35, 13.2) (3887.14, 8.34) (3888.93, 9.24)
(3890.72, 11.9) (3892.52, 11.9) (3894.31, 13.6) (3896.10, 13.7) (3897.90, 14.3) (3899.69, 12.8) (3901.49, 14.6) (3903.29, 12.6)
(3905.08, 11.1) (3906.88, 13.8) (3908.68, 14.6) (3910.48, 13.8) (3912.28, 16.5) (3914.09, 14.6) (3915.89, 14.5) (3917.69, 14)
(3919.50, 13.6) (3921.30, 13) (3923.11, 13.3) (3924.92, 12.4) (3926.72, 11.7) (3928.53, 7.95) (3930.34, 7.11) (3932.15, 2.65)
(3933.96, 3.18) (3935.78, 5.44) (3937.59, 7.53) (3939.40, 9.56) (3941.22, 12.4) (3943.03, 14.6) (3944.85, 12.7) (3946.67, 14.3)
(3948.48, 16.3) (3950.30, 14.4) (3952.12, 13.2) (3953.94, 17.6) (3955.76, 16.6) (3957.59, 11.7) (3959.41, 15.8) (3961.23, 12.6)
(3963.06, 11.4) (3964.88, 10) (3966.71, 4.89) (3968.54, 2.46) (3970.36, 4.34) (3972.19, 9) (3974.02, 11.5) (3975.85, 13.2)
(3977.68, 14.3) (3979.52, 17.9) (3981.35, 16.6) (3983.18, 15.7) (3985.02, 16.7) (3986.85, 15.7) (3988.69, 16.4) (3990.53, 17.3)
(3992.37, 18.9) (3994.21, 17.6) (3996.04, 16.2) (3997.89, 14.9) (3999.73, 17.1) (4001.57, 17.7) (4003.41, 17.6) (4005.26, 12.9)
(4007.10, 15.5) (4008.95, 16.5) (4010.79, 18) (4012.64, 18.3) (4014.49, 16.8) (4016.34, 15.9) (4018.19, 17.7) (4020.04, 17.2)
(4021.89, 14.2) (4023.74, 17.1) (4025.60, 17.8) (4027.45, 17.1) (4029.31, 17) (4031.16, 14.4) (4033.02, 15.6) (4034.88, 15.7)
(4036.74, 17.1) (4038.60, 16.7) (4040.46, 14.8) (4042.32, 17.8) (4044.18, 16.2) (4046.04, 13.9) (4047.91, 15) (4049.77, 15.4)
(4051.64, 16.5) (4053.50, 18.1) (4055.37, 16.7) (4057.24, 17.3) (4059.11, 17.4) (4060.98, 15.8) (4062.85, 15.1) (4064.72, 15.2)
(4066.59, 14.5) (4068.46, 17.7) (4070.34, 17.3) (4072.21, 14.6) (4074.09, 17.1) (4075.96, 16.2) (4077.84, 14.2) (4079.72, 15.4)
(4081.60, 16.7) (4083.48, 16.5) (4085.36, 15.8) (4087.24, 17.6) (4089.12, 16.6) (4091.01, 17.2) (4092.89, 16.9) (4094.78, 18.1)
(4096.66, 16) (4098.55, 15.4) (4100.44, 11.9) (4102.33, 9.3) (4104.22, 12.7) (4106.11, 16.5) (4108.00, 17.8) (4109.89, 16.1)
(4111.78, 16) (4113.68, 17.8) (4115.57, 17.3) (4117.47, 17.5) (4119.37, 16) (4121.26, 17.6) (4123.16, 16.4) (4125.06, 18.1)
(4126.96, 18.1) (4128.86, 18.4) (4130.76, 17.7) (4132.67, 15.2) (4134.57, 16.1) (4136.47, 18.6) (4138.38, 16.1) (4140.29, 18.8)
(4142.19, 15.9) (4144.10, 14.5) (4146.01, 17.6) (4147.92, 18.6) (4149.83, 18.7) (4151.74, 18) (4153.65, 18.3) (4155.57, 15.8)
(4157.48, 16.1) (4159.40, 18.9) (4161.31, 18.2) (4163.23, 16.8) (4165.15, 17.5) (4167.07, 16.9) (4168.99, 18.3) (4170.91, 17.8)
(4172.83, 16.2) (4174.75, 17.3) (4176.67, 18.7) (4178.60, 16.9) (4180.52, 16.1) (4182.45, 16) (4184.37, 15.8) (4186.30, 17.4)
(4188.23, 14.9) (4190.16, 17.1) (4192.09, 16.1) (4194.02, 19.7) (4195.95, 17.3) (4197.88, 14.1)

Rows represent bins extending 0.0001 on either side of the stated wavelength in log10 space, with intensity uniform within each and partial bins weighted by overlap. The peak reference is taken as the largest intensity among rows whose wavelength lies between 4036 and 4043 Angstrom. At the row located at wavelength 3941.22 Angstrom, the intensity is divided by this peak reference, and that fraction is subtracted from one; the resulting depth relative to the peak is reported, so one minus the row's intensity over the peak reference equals 0.30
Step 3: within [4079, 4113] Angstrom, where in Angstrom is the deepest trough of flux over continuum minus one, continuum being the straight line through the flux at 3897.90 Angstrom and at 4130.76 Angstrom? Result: 4102.33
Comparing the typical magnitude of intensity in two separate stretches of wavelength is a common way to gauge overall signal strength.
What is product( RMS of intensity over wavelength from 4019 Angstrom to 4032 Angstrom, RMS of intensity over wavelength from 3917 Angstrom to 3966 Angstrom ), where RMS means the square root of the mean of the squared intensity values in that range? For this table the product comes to 202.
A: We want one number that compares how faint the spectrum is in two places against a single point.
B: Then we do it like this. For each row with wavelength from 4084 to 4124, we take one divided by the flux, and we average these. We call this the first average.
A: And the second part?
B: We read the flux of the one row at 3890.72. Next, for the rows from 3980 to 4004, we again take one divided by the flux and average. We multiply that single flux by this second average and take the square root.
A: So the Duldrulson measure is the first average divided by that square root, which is 0.076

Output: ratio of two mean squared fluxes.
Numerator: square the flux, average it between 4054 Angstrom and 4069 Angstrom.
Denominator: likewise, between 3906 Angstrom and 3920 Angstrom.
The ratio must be 1.26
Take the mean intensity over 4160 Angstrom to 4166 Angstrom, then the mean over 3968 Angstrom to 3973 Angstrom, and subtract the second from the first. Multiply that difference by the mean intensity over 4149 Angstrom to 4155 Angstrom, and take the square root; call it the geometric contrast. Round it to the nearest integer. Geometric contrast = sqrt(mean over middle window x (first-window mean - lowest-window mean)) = 15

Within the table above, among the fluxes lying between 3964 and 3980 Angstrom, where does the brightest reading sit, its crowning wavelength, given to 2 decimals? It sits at 3979.52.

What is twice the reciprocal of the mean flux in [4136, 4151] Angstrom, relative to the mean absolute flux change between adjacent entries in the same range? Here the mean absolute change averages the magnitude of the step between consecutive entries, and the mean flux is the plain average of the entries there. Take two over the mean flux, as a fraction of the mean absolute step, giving 0.059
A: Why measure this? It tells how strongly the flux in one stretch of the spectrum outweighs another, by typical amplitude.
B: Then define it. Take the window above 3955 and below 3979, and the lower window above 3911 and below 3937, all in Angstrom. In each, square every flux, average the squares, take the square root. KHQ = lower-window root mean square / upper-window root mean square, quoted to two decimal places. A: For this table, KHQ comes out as 1.01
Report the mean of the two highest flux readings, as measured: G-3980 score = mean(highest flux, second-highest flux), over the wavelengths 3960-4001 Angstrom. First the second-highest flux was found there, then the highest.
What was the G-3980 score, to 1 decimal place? 18.4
